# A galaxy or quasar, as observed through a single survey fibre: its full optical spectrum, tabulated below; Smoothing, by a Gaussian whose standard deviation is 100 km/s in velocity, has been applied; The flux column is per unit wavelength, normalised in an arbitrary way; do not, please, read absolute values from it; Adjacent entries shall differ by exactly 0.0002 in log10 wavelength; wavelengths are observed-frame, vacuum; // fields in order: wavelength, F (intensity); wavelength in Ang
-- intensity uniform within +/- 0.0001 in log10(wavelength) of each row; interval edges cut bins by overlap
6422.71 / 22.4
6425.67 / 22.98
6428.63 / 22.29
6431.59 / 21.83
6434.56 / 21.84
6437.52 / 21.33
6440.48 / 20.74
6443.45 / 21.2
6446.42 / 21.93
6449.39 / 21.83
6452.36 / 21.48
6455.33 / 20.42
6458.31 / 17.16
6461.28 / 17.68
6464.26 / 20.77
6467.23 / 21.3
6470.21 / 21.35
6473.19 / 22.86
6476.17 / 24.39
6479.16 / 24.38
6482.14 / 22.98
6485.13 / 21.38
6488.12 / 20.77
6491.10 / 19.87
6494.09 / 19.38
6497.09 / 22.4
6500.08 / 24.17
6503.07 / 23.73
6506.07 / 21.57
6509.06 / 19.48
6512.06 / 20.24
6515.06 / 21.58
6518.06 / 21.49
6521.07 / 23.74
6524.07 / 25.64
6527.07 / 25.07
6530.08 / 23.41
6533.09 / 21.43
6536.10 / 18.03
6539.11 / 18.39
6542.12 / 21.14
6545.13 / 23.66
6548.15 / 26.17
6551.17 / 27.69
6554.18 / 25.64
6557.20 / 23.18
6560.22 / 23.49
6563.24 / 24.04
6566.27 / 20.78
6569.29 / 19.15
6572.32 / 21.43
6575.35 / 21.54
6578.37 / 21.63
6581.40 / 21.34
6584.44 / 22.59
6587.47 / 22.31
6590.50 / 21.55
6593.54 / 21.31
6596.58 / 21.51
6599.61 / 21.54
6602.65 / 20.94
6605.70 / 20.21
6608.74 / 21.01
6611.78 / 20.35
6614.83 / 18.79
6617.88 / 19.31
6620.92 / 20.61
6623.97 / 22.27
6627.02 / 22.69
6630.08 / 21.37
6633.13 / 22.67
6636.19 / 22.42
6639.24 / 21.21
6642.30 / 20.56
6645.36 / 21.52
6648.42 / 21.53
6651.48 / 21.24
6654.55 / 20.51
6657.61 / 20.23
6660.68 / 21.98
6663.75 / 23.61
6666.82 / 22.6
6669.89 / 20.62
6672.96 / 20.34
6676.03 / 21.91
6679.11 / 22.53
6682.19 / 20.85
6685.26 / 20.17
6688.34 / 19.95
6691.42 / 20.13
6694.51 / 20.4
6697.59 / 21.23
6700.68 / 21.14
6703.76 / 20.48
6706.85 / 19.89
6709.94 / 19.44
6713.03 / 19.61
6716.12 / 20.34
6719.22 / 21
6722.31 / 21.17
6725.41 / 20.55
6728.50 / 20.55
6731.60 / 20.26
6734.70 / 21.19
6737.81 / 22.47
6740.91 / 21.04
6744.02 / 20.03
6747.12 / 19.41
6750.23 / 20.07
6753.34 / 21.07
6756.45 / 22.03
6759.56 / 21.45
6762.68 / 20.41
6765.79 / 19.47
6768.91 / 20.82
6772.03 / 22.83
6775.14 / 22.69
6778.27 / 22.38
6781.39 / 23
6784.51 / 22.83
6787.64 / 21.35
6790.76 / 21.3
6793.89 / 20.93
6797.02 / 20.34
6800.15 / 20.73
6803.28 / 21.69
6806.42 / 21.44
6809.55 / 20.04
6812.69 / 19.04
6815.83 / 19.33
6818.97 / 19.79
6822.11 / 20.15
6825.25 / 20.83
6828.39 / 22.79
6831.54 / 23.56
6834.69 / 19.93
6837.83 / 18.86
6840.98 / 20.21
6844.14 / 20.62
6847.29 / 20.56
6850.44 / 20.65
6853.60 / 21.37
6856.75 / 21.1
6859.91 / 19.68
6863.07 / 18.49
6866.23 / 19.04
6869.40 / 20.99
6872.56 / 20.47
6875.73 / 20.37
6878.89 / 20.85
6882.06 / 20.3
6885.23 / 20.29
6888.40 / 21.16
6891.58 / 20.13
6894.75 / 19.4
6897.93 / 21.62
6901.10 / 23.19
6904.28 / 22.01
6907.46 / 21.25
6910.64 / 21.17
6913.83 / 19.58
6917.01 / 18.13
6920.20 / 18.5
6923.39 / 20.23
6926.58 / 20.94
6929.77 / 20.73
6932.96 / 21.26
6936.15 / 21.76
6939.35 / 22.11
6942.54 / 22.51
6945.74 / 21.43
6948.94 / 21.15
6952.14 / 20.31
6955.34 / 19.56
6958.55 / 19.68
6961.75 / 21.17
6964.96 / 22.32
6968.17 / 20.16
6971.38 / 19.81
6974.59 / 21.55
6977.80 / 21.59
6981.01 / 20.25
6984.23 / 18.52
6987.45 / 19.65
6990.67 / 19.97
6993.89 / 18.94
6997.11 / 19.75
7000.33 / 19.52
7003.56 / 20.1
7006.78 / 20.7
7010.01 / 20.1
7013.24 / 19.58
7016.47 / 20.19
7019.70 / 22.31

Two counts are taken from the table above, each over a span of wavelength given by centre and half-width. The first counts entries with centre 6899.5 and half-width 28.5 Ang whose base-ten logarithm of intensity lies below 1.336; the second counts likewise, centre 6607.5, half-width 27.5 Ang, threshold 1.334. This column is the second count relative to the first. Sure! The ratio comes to 0.81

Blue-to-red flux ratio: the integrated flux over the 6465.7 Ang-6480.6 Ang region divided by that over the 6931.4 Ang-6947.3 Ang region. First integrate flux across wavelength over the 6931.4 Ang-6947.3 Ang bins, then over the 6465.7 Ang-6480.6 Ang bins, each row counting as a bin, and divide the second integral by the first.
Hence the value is 0.98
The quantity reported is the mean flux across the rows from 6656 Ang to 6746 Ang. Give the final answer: 20.9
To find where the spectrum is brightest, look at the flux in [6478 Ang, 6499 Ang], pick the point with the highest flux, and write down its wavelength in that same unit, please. 6479.16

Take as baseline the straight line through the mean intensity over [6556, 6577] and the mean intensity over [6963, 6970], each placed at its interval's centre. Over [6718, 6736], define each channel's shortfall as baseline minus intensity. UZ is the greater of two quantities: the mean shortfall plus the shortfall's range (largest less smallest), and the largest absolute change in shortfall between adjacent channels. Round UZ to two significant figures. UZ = 1.8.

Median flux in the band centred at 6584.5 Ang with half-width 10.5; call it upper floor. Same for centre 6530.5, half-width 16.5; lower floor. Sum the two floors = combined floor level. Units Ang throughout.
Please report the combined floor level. 43.1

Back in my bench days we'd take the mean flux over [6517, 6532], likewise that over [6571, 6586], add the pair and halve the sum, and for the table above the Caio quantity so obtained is 22.8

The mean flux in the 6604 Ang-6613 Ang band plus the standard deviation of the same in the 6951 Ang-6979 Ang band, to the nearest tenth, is 21.5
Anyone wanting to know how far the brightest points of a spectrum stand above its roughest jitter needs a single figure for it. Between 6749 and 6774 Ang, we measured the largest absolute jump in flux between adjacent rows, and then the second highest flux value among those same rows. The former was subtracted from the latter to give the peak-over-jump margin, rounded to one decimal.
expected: 20.0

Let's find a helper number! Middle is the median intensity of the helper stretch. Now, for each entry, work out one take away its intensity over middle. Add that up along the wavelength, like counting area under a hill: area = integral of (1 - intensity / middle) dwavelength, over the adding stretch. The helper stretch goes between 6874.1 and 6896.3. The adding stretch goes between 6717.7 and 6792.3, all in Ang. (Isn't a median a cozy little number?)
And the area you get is -3.4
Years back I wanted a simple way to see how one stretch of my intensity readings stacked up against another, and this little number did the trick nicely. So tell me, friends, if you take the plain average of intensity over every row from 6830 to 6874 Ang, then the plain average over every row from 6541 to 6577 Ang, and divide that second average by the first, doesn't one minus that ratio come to -0.14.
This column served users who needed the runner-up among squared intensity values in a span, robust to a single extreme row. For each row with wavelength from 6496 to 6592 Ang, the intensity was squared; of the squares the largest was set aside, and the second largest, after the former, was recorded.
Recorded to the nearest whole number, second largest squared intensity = 685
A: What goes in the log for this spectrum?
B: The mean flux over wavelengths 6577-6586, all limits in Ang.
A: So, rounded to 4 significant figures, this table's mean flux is 21.85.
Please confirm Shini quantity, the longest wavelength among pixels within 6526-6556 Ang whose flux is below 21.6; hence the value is 6542.12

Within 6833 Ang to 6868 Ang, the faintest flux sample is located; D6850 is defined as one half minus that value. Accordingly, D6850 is -18.0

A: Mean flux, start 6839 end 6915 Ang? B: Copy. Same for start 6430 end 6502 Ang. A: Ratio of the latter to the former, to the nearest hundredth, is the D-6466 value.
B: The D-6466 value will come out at 1.04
